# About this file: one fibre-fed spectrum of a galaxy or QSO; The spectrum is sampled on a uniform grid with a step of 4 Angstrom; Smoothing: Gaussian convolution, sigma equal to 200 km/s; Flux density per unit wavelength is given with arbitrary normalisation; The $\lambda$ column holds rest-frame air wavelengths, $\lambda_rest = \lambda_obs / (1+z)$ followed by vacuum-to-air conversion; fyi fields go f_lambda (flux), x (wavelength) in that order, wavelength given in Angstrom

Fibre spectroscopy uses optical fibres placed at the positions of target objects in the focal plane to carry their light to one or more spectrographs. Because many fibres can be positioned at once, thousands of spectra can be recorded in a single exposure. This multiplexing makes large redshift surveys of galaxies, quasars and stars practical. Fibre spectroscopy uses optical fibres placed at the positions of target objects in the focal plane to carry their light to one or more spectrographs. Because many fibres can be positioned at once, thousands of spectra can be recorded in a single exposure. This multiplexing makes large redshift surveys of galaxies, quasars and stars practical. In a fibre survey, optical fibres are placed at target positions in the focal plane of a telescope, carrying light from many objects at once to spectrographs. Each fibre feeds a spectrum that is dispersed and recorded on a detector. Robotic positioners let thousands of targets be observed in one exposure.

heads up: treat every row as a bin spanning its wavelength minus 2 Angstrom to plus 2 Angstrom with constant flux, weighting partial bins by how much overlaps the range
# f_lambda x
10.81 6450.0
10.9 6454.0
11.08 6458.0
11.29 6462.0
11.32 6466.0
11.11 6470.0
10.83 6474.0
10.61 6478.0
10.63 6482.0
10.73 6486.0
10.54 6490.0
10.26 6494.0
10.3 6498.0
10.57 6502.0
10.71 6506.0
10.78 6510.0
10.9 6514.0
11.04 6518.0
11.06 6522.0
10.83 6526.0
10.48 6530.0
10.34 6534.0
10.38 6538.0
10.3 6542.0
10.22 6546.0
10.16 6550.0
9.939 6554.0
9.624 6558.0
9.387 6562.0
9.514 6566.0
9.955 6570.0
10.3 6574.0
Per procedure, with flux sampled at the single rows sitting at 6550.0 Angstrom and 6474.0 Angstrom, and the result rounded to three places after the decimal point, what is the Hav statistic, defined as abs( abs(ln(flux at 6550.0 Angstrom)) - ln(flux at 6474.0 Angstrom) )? 0.064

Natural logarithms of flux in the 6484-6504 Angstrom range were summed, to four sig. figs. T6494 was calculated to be 11.75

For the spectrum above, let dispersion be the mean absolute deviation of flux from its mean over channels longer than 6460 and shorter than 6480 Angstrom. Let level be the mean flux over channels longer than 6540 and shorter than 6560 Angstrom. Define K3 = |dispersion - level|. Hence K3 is 9.8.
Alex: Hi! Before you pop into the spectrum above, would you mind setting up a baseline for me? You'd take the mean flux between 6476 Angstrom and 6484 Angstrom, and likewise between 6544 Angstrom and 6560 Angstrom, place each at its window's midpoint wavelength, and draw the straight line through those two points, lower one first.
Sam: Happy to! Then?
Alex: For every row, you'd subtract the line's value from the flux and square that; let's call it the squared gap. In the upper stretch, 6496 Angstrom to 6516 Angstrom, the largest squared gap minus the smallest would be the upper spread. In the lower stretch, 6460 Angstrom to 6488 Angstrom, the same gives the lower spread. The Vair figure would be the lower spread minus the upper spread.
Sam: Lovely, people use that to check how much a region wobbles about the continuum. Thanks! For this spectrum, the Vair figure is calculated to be 0.0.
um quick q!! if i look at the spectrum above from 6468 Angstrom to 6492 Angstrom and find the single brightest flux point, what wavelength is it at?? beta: 6470.0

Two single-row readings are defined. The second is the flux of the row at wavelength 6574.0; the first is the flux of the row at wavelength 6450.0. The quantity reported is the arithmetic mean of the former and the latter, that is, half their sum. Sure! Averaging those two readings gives 10.6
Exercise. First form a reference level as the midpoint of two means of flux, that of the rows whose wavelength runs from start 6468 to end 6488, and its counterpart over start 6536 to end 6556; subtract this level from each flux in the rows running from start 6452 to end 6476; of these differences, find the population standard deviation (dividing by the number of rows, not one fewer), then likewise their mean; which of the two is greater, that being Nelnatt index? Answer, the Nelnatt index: 0.597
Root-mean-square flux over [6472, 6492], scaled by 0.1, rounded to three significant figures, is 1.07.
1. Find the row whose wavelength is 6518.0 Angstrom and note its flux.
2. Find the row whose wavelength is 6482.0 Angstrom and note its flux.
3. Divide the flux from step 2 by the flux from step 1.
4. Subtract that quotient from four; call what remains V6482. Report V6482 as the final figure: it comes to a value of 3.037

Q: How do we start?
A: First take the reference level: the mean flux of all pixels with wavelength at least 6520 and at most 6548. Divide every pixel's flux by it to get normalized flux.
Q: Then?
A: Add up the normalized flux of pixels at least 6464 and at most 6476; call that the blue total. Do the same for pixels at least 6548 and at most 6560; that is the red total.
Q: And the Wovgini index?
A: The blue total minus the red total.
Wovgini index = 0.34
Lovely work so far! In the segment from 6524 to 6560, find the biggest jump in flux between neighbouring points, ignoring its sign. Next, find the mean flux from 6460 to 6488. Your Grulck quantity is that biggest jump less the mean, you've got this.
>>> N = -10.6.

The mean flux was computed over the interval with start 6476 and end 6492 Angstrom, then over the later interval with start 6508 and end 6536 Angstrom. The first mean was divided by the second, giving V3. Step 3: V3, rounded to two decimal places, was 0.99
